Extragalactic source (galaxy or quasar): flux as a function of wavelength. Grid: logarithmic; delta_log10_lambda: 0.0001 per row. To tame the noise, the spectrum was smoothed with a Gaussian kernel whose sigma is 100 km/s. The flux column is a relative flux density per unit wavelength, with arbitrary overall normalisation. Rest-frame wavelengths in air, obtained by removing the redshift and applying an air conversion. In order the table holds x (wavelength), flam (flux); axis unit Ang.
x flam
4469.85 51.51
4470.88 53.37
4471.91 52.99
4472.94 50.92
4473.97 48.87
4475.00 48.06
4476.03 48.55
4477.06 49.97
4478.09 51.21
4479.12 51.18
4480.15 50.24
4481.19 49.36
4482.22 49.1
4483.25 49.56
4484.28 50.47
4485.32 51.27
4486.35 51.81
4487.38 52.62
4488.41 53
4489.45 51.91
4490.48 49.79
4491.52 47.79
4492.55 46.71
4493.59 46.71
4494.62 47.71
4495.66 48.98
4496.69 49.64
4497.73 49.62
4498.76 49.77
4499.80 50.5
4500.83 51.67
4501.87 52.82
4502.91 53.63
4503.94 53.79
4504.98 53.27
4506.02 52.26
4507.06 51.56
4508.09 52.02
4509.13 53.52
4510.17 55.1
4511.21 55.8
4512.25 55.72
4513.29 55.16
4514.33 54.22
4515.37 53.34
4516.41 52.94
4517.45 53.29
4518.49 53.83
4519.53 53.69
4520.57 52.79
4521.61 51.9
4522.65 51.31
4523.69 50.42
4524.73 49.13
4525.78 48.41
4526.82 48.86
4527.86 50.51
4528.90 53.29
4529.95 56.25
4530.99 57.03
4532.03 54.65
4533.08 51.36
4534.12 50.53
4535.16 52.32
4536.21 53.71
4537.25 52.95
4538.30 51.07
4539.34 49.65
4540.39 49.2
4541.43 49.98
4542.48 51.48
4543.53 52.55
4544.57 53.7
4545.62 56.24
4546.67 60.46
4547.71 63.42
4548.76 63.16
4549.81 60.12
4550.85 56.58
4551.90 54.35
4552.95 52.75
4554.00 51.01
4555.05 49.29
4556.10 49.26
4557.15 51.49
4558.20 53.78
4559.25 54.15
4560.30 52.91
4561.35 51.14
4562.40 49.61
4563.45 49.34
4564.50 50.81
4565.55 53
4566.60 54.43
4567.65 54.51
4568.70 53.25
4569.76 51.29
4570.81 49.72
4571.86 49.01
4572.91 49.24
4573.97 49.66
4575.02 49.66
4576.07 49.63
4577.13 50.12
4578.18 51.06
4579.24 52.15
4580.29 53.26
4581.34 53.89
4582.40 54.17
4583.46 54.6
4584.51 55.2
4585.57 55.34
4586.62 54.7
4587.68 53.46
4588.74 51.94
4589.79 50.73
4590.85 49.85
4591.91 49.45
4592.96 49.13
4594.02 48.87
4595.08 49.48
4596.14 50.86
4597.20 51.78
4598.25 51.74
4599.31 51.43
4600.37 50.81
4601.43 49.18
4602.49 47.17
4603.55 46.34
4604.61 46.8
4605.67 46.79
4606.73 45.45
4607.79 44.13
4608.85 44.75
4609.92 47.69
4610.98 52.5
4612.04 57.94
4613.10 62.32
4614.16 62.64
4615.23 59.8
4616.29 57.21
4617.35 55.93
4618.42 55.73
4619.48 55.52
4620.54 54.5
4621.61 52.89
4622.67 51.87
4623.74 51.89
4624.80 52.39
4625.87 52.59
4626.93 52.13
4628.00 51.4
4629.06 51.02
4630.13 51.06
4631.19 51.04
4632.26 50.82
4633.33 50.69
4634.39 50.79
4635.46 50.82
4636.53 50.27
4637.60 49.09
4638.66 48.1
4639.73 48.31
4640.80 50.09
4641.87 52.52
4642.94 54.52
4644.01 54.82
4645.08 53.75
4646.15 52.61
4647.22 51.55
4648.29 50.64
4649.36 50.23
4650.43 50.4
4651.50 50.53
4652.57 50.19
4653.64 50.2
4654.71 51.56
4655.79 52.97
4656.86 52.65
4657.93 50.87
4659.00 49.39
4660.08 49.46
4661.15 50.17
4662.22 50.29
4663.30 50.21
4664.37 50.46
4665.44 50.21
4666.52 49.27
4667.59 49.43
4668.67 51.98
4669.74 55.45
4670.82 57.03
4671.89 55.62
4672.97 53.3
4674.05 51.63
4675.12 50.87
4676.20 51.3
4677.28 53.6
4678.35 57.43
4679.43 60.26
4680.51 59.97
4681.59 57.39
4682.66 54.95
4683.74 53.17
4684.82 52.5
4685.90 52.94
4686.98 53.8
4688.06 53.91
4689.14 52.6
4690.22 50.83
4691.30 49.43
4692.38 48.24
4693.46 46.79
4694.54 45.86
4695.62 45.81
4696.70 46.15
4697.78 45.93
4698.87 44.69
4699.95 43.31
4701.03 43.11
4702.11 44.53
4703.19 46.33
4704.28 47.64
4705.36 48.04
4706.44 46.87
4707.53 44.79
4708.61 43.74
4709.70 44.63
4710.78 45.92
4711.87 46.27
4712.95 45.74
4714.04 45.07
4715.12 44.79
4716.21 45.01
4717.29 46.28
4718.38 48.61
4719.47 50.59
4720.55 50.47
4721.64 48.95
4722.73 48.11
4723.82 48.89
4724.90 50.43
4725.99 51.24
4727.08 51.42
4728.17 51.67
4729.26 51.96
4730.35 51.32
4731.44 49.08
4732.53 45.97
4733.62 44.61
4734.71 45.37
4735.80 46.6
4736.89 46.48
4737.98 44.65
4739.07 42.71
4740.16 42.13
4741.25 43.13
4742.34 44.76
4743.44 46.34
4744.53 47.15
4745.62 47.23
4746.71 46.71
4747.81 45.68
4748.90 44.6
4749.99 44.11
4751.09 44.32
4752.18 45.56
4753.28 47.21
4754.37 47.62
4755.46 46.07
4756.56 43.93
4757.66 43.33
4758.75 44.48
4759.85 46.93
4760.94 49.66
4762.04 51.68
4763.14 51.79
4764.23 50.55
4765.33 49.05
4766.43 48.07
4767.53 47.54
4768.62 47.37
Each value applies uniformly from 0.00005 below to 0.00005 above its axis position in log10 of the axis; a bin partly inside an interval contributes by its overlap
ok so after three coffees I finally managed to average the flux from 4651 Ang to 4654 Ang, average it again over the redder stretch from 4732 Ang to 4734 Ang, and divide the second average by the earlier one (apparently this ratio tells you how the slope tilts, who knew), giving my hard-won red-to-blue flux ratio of 0.90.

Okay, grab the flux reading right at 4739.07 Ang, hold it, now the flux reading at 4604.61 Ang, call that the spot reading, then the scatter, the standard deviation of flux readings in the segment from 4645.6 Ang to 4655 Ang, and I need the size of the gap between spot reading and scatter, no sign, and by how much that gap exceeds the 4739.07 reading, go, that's 3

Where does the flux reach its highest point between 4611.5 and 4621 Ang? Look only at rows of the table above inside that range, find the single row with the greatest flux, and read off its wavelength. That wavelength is 4614.16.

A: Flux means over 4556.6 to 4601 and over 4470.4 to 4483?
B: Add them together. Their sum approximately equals 102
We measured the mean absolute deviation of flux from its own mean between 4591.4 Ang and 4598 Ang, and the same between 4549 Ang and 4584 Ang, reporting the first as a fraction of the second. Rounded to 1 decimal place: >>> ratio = 0.4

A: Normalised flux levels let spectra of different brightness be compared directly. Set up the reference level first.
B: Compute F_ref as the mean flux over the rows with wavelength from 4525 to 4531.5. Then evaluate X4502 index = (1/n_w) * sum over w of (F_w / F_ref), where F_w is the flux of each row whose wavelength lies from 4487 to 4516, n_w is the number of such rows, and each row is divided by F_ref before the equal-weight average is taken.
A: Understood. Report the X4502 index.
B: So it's 0.99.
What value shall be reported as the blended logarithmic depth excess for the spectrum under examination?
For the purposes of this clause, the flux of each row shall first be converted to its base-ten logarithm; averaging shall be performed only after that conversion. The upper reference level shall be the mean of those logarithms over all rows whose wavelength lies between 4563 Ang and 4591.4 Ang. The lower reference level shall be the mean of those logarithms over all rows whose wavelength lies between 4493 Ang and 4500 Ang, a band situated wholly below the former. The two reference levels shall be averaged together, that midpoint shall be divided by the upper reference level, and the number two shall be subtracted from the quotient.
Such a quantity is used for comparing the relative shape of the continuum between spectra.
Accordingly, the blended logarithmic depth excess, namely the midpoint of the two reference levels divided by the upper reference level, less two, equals -1.01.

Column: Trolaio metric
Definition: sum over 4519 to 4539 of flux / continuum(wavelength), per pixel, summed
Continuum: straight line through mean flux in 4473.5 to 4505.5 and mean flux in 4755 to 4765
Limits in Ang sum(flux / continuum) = 19.8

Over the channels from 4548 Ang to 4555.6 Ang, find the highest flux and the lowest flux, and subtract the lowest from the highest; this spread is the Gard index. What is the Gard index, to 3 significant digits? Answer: 13.9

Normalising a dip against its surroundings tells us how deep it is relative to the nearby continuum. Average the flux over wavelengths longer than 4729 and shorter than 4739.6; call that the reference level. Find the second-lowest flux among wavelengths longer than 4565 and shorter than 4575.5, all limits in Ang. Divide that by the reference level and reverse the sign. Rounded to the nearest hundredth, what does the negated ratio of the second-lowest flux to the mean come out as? -1.05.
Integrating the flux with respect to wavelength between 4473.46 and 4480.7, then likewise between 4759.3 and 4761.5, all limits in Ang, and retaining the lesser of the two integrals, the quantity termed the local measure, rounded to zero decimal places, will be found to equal 106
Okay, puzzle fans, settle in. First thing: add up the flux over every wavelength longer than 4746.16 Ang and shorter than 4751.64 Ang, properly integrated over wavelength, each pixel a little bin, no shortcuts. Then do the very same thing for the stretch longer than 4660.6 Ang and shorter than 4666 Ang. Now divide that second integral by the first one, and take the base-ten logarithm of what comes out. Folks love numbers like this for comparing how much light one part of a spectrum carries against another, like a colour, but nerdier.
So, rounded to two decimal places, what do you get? 0.04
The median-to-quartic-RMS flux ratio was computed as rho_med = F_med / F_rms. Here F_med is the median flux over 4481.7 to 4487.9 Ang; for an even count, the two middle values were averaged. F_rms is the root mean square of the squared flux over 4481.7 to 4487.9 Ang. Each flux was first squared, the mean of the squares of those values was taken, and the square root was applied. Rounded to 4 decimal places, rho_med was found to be 0.0197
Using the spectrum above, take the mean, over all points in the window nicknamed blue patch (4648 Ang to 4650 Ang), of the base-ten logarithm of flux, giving 1.70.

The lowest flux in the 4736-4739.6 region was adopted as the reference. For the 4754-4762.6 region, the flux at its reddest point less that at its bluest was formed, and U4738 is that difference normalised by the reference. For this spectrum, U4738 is 0.095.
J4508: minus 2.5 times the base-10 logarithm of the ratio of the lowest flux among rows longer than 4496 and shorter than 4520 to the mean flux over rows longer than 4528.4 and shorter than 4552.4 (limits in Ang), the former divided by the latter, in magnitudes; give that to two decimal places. 0.10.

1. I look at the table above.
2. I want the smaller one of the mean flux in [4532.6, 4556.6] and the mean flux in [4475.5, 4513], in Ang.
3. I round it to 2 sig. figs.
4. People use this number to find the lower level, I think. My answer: 51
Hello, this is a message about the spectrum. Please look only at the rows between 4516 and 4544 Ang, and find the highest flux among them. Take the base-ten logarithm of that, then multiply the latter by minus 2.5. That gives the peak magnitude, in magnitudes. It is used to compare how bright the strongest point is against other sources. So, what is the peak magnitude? -4.39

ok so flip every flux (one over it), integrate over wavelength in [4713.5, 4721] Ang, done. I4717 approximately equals 0.16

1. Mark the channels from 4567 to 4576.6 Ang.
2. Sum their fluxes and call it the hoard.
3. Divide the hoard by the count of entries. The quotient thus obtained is 51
